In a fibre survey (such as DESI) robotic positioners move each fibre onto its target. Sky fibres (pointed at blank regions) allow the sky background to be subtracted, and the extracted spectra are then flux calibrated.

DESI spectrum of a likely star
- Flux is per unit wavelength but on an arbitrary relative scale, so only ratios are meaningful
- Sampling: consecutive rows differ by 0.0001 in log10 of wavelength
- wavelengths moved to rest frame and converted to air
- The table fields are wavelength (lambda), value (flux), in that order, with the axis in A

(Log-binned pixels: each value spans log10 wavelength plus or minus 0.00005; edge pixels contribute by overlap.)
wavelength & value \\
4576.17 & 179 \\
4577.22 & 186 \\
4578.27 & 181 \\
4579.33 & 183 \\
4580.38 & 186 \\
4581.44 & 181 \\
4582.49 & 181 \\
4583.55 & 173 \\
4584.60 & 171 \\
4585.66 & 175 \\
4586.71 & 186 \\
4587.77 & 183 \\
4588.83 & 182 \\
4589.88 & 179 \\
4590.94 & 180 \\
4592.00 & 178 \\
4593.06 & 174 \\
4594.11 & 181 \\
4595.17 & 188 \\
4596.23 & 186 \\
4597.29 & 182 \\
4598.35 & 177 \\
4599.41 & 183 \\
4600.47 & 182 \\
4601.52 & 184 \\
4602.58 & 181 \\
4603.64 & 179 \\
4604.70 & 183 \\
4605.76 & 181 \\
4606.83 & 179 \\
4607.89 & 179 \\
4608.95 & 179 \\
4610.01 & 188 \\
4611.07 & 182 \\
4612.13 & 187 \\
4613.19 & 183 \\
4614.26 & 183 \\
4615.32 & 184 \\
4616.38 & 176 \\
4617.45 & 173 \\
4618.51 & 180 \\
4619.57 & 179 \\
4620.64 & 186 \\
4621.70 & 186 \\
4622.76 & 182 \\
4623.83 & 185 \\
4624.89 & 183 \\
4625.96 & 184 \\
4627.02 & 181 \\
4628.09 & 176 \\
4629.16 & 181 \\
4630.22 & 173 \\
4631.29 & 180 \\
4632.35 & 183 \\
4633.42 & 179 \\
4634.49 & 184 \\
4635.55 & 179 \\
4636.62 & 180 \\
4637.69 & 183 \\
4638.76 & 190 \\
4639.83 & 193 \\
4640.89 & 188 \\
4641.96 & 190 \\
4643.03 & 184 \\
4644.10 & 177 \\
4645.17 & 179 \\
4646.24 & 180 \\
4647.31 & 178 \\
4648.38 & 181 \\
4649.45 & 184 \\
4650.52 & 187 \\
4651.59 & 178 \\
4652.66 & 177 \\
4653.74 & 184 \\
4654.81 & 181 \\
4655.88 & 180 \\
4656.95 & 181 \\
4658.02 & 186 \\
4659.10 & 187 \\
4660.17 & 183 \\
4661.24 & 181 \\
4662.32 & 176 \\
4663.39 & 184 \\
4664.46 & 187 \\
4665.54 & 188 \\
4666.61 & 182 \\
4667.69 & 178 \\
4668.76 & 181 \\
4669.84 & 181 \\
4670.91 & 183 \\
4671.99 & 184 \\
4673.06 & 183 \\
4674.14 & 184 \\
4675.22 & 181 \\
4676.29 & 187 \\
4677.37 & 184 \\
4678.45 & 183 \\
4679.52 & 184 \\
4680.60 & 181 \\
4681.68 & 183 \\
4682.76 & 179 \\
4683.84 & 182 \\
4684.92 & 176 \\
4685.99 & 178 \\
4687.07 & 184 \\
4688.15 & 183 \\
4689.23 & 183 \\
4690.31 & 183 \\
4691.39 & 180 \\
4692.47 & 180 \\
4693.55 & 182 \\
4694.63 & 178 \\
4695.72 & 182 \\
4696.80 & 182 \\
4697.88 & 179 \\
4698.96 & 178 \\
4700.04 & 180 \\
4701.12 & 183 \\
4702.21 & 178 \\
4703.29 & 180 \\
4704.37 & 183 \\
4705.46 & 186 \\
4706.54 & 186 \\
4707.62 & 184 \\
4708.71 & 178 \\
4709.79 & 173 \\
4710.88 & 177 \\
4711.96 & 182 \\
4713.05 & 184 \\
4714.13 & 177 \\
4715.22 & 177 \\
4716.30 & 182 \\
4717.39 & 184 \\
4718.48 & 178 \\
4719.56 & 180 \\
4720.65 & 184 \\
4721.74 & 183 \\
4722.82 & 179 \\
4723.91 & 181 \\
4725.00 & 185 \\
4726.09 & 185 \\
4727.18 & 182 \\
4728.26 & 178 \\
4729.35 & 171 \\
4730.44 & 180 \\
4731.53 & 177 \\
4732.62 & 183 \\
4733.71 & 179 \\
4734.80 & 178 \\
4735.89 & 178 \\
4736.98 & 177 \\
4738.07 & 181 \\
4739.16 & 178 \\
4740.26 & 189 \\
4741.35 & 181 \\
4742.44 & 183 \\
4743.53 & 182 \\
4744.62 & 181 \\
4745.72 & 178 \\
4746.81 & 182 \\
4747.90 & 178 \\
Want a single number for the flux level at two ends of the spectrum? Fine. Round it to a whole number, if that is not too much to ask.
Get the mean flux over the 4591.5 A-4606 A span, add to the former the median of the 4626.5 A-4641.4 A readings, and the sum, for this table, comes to 362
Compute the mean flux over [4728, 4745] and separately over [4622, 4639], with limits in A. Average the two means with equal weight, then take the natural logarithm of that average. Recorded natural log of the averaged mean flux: 5.20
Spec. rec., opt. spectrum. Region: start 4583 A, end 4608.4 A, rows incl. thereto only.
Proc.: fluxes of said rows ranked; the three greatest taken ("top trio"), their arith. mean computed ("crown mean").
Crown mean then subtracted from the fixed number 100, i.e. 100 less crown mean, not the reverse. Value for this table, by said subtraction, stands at -86.7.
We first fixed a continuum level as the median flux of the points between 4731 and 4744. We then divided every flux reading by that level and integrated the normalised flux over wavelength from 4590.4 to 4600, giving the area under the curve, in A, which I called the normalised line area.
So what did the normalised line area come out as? 10 A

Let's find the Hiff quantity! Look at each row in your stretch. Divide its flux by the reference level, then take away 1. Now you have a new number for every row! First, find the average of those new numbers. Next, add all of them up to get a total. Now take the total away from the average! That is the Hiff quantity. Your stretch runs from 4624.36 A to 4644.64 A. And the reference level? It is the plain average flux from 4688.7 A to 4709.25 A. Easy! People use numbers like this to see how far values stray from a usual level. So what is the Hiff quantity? -0.12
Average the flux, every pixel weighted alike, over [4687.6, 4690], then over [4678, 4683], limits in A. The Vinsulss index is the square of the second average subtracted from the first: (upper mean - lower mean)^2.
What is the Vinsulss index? 1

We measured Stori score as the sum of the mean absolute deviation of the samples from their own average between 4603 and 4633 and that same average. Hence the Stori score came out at 184.2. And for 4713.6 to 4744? 183.2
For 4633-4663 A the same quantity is 186.1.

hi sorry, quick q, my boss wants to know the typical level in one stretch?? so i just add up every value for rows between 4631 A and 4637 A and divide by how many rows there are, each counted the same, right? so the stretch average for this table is 181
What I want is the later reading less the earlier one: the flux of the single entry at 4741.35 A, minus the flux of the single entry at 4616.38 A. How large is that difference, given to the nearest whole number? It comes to 5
